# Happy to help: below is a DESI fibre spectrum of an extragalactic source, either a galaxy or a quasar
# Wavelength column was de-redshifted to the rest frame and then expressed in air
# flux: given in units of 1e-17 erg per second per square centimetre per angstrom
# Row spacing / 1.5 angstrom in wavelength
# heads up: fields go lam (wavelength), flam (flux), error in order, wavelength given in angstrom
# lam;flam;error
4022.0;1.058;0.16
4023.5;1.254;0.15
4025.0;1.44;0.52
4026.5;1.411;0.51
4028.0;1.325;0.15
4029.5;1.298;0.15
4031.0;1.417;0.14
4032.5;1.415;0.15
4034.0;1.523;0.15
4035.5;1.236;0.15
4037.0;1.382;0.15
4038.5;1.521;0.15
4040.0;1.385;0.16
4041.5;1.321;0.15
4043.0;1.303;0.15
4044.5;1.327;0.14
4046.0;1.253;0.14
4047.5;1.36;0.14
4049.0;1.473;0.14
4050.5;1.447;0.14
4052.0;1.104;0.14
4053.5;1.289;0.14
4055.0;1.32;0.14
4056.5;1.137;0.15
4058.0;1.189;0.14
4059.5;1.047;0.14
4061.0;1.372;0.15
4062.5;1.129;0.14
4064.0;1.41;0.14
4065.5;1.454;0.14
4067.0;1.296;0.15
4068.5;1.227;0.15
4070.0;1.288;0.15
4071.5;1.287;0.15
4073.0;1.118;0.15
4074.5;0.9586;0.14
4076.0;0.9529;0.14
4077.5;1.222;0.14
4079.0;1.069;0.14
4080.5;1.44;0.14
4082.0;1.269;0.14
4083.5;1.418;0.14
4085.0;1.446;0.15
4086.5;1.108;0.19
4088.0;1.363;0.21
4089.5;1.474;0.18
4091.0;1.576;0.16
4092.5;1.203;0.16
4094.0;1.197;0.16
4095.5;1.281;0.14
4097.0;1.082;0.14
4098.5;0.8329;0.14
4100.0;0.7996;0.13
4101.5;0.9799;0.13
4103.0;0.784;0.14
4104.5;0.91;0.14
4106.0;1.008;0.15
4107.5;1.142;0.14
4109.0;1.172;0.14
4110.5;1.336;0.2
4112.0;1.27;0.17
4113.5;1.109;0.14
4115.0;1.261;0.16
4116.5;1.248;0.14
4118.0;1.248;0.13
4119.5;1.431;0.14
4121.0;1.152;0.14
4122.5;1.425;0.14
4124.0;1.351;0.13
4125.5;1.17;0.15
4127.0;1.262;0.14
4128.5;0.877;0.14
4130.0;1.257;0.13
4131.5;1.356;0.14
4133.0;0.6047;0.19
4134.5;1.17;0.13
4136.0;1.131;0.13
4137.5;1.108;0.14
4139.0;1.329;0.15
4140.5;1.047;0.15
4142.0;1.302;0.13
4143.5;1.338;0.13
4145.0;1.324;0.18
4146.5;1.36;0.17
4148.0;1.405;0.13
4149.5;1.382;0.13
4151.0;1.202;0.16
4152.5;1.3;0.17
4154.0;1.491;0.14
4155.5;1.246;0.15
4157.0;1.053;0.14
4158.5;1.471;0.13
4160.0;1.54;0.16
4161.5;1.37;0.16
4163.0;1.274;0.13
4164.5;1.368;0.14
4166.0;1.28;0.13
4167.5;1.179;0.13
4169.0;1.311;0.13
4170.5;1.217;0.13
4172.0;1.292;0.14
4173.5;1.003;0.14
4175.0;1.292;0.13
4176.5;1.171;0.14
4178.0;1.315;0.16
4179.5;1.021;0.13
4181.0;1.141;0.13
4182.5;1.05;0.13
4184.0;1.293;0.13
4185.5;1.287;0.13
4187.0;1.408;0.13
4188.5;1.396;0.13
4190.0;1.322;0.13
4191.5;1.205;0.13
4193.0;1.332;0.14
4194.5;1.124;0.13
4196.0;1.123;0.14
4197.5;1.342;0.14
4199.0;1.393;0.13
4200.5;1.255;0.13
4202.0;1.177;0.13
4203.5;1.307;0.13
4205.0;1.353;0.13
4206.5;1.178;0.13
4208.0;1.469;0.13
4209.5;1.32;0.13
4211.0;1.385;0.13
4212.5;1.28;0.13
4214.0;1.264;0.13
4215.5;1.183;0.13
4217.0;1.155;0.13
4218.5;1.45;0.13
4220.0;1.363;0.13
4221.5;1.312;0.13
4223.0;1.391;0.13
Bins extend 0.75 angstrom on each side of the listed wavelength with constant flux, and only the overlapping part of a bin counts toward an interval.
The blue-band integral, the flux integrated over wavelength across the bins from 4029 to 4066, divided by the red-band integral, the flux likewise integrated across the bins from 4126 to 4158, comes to 1.3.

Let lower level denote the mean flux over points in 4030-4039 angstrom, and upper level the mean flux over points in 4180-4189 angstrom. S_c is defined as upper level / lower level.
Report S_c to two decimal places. 0.89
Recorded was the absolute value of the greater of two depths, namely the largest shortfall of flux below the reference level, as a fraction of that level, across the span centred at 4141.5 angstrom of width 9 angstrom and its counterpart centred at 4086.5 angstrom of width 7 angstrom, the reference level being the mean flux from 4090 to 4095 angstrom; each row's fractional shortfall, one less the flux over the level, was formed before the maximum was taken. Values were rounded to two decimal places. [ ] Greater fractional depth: 0.21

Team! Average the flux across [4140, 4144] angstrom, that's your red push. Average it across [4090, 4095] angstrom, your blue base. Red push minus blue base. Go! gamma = -0.10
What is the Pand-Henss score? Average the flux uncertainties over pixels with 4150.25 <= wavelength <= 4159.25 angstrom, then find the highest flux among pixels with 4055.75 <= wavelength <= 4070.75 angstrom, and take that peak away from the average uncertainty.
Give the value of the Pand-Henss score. -1.31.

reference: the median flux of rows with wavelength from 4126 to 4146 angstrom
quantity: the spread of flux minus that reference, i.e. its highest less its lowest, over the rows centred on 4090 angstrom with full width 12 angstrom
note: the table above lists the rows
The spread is 0.47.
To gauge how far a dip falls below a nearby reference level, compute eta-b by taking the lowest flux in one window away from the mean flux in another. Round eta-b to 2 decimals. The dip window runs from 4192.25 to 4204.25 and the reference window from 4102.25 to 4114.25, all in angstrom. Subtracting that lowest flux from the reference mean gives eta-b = -0.03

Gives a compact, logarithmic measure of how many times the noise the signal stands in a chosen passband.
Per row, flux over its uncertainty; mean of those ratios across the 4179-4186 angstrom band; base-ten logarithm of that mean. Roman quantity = 0.950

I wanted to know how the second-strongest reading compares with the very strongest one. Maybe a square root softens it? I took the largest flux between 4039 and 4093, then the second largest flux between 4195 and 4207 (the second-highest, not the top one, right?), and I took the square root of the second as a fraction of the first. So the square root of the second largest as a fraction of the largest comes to 0.927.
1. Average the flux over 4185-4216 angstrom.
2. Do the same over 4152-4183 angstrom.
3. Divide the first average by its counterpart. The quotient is 1.03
